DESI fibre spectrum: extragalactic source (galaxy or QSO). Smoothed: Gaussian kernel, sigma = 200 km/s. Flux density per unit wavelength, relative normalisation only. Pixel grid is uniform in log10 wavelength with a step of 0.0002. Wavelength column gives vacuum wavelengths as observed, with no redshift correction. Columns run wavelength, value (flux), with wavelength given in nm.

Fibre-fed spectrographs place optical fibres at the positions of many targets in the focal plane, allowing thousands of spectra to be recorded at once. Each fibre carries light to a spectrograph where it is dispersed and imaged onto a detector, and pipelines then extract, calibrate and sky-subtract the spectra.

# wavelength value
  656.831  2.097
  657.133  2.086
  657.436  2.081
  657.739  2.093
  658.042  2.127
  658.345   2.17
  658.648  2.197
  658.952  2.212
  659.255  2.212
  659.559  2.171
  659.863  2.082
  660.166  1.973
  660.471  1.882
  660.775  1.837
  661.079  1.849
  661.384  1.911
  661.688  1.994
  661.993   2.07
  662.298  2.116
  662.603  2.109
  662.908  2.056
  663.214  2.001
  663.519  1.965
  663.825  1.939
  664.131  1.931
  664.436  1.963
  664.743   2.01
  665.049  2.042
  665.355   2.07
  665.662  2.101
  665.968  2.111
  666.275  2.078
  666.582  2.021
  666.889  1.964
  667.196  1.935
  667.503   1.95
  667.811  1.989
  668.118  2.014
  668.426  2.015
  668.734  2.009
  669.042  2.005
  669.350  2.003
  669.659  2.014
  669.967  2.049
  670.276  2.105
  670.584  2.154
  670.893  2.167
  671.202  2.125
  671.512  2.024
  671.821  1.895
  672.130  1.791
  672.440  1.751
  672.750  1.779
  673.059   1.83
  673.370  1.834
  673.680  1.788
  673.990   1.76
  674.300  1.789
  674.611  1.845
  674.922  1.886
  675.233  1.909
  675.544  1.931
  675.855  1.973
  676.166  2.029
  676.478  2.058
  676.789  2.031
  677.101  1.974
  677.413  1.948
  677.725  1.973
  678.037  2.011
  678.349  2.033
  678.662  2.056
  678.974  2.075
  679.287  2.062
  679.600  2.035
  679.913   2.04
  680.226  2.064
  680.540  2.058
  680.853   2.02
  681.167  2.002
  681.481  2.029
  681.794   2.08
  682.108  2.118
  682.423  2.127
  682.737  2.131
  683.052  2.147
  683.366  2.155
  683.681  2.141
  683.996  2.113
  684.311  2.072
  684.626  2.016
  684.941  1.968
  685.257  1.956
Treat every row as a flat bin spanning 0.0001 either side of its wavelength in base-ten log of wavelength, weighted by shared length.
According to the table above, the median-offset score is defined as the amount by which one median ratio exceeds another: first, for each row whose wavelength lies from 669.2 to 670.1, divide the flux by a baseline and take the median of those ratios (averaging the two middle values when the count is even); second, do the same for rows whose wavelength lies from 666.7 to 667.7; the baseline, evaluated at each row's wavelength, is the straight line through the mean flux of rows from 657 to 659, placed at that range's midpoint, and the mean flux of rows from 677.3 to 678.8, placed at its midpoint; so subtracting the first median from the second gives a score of -0.04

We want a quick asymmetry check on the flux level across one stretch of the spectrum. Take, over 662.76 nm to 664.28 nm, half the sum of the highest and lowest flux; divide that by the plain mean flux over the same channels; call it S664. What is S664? 1.01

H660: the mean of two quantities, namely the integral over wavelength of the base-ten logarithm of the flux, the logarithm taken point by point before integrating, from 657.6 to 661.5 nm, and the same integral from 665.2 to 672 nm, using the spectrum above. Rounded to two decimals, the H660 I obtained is 1.66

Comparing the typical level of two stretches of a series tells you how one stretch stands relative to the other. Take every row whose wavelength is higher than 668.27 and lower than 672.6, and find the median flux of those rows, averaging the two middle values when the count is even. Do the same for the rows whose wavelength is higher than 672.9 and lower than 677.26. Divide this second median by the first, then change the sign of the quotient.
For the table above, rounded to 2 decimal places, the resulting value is -0.94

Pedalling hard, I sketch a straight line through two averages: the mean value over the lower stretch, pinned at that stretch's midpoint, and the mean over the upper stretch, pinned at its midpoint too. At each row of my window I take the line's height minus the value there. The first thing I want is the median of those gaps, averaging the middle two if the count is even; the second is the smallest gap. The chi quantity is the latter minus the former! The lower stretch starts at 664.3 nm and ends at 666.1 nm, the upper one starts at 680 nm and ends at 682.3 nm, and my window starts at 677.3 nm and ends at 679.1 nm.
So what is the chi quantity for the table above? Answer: -0.053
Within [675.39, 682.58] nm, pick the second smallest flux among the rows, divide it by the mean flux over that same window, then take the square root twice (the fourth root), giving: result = 0.990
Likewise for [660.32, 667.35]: 0.981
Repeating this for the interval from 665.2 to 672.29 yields 0.983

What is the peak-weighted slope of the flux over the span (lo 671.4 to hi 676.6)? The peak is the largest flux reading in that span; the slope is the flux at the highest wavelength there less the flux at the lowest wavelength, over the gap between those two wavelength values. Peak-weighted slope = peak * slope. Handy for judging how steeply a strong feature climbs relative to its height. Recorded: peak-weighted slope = 0.014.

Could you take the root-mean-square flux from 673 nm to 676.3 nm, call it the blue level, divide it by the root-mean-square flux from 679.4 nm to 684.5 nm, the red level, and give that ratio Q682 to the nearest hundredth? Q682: 0.90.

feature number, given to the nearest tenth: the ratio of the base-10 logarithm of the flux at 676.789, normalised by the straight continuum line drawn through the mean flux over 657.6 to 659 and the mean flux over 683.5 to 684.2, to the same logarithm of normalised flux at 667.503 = 0.5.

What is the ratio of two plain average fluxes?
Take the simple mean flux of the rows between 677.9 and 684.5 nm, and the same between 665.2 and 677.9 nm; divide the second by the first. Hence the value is 0.95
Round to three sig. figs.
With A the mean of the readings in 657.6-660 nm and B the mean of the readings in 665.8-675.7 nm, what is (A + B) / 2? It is 2.06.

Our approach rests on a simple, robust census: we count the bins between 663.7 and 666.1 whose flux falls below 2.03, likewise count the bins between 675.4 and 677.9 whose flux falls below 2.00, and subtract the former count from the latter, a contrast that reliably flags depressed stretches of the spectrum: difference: 1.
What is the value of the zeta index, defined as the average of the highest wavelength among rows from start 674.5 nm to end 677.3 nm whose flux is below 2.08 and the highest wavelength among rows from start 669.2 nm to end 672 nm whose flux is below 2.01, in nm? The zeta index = 674.46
